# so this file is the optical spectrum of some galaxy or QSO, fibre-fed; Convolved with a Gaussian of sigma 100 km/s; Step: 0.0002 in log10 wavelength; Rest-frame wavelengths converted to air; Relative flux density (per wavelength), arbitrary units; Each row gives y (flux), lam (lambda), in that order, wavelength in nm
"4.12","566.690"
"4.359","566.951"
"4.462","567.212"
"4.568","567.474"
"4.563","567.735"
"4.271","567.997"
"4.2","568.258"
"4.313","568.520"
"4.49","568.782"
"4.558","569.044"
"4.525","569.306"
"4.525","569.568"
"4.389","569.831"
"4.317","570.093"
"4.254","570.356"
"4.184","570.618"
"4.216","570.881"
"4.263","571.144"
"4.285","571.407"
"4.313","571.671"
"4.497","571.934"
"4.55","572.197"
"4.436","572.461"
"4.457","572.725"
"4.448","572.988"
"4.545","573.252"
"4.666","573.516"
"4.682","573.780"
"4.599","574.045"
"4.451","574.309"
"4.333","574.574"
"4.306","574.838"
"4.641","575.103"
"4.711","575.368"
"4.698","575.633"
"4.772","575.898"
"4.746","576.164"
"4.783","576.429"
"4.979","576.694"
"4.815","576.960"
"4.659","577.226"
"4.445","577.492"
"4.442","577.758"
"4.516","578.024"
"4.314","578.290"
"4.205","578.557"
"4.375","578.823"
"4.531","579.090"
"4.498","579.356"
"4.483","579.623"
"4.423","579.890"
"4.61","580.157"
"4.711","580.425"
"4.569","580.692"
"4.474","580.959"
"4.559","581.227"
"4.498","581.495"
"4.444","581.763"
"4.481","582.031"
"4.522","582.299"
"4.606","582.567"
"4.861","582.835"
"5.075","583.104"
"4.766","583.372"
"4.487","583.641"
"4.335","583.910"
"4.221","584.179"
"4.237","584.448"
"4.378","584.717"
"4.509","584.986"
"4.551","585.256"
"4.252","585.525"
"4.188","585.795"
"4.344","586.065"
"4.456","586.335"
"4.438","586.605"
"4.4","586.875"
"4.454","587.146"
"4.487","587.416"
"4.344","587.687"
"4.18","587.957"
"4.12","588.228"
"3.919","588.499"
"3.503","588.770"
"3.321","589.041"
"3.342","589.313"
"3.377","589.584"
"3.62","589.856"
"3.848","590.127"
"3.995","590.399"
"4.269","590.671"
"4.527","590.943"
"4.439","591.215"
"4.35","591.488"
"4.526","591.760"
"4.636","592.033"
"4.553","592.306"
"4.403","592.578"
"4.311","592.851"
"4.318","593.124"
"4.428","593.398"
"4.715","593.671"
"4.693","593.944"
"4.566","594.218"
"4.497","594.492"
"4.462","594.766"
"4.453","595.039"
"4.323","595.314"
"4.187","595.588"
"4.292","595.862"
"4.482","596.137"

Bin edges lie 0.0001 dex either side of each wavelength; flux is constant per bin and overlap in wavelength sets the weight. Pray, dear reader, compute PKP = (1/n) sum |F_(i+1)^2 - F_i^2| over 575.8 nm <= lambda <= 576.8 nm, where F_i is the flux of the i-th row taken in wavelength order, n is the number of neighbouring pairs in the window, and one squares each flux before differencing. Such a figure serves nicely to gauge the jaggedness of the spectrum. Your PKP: 0.84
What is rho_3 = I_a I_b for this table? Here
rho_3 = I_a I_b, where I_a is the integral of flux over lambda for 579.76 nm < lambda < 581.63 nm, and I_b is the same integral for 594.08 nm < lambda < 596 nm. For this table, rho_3 72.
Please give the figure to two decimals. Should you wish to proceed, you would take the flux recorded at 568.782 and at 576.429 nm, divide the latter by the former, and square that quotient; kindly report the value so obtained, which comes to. 1.13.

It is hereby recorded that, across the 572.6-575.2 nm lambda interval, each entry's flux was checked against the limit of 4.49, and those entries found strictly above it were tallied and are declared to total 5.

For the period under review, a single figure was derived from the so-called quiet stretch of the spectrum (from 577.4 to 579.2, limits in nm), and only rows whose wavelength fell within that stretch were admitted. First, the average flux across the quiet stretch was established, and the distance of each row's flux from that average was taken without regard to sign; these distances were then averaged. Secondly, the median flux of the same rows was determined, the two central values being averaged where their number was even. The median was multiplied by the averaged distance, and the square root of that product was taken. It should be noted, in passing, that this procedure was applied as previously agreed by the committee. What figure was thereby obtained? 0.64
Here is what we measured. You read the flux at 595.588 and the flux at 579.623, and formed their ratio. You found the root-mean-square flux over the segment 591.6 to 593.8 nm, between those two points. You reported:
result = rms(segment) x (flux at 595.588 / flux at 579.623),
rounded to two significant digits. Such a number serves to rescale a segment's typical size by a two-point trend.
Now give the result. 4.2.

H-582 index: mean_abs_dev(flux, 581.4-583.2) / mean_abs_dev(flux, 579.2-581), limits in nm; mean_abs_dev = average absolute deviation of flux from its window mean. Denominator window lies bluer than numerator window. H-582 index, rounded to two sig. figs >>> 2.4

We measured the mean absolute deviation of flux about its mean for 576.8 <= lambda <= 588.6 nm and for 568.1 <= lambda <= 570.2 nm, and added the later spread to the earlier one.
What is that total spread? 0.25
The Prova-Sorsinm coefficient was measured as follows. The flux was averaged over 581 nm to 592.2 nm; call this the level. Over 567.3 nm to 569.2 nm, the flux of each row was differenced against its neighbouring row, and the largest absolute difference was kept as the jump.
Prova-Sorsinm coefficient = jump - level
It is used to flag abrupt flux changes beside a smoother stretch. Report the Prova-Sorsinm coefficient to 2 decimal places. -4.00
